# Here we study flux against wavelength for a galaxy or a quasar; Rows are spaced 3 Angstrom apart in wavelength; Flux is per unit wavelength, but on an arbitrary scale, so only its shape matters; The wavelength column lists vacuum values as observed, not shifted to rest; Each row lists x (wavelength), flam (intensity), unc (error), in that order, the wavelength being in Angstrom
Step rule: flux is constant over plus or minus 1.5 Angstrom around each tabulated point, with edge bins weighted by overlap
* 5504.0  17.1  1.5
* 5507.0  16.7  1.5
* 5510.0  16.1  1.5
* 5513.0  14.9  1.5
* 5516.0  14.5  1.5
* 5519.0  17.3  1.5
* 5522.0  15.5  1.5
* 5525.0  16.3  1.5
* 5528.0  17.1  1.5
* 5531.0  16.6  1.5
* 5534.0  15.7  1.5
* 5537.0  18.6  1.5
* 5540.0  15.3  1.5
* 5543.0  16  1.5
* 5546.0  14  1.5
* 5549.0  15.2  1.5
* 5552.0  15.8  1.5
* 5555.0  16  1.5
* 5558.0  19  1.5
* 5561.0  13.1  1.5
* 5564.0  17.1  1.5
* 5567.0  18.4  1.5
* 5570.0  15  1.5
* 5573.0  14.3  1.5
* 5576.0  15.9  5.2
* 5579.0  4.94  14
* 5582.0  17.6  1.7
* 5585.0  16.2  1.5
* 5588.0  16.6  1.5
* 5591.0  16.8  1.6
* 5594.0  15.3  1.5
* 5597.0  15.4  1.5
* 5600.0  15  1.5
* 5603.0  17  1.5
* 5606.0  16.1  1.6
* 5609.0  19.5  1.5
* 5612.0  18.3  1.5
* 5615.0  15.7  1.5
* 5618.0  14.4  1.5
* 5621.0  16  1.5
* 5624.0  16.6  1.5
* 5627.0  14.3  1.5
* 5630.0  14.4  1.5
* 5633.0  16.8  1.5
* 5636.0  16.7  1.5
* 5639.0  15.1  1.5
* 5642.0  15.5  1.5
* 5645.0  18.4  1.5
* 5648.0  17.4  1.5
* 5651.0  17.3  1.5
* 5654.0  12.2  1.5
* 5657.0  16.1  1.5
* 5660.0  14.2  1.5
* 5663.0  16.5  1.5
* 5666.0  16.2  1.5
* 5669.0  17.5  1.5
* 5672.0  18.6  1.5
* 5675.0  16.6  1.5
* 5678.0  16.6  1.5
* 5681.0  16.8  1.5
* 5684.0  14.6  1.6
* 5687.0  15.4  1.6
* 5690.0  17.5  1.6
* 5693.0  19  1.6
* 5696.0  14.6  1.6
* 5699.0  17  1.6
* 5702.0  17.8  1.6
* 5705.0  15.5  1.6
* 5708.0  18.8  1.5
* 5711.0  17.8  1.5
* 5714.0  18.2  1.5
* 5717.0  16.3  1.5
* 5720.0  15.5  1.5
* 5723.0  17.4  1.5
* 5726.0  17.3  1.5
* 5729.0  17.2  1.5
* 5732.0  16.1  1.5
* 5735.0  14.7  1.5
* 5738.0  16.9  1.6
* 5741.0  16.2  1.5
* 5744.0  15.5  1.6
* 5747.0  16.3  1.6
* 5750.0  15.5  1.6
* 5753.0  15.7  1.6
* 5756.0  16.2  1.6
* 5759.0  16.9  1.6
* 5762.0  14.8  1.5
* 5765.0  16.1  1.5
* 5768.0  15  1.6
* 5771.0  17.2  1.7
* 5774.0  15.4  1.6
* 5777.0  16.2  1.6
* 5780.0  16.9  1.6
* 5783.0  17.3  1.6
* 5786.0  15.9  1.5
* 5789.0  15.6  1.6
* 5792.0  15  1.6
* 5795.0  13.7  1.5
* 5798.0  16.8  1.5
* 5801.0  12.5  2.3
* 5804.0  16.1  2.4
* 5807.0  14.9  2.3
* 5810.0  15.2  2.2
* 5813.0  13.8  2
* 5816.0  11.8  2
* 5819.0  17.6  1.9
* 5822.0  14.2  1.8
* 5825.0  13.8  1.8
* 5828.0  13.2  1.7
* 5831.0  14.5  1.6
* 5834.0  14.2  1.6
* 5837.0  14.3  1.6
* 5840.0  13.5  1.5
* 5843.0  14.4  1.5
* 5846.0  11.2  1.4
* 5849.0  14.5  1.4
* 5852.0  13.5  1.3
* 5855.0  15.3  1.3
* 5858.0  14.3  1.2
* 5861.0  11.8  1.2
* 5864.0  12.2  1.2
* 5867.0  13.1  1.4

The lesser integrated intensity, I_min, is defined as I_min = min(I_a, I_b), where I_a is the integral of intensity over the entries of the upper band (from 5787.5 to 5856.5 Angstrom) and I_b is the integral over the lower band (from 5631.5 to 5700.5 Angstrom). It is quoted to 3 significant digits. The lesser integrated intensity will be 989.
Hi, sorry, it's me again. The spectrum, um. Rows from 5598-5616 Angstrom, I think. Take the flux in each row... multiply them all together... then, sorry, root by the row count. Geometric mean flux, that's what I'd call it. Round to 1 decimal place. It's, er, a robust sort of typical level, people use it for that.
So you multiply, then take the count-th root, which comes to 16.9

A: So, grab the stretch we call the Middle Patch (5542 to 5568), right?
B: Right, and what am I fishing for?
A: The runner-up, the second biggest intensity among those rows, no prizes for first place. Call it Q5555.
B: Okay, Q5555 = 18.4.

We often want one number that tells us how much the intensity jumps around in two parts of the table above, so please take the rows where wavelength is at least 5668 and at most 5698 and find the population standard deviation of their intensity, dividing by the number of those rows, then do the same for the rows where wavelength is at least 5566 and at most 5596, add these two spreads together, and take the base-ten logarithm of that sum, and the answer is 0.70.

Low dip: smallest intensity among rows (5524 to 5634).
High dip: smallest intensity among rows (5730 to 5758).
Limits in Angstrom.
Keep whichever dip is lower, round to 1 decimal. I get 4.9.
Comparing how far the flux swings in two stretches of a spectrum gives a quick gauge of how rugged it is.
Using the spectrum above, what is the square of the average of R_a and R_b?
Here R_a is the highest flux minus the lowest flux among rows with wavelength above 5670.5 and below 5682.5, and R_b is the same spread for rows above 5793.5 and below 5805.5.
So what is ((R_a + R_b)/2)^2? 10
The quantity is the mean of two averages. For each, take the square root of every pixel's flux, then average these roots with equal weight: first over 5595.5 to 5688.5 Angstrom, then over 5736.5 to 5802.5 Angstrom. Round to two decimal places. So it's 3.99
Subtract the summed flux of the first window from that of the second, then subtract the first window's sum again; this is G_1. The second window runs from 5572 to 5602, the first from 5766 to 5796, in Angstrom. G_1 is -168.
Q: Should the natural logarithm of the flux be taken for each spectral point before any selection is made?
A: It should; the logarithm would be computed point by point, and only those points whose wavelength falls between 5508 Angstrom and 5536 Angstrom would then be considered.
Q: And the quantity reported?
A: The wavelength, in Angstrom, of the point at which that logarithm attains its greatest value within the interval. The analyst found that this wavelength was 5519.0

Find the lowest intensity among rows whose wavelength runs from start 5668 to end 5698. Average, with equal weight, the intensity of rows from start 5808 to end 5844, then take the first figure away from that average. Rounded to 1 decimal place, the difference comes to -0.4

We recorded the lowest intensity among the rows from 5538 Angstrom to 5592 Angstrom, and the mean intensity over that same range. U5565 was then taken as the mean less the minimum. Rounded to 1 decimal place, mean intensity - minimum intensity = 10.5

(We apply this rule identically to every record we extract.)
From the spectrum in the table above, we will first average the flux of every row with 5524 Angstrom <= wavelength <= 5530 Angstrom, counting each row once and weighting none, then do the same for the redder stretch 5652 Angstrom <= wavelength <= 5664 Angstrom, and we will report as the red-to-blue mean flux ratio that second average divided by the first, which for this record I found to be 0.88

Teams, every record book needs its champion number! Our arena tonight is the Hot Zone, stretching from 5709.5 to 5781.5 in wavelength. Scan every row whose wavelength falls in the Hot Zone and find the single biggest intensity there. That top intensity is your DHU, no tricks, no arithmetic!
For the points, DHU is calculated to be 18.2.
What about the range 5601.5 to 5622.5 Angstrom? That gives 19.5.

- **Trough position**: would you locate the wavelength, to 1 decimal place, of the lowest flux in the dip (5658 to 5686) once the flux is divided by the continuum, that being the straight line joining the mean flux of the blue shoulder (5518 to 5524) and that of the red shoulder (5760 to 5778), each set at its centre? 5660.0 Angstrom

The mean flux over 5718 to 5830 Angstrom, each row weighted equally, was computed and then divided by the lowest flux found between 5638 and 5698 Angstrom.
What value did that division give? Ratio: 1.28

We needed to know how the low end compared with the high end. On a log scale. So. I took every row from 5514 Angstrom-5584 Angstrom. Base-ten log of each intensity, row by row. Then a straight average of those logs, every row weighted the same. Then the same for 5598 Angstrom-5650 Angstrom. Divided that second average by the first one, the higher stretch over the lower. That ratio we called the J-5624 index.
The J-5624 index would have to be 1.02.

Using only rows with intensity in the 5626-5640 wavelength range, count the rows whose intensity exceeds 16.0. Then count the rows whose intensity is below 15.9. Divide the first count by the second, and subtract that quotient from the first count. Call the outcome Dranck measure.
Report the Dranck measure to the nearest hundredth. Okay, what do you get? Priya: 1.33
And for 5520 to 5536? 1.50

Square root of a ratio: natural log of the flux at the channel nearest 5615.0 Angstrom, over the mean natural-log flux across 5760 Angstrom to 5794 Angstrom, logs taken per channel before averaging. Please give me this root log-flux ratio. 1.00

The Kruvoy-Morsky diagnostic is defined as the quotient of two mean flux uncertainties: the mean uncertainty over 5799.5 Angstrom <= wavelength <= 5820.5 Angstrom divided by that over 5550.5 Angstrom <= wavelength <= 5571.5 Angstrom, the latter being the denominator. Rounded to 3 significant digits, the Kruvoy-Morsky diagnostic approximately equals 1.44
